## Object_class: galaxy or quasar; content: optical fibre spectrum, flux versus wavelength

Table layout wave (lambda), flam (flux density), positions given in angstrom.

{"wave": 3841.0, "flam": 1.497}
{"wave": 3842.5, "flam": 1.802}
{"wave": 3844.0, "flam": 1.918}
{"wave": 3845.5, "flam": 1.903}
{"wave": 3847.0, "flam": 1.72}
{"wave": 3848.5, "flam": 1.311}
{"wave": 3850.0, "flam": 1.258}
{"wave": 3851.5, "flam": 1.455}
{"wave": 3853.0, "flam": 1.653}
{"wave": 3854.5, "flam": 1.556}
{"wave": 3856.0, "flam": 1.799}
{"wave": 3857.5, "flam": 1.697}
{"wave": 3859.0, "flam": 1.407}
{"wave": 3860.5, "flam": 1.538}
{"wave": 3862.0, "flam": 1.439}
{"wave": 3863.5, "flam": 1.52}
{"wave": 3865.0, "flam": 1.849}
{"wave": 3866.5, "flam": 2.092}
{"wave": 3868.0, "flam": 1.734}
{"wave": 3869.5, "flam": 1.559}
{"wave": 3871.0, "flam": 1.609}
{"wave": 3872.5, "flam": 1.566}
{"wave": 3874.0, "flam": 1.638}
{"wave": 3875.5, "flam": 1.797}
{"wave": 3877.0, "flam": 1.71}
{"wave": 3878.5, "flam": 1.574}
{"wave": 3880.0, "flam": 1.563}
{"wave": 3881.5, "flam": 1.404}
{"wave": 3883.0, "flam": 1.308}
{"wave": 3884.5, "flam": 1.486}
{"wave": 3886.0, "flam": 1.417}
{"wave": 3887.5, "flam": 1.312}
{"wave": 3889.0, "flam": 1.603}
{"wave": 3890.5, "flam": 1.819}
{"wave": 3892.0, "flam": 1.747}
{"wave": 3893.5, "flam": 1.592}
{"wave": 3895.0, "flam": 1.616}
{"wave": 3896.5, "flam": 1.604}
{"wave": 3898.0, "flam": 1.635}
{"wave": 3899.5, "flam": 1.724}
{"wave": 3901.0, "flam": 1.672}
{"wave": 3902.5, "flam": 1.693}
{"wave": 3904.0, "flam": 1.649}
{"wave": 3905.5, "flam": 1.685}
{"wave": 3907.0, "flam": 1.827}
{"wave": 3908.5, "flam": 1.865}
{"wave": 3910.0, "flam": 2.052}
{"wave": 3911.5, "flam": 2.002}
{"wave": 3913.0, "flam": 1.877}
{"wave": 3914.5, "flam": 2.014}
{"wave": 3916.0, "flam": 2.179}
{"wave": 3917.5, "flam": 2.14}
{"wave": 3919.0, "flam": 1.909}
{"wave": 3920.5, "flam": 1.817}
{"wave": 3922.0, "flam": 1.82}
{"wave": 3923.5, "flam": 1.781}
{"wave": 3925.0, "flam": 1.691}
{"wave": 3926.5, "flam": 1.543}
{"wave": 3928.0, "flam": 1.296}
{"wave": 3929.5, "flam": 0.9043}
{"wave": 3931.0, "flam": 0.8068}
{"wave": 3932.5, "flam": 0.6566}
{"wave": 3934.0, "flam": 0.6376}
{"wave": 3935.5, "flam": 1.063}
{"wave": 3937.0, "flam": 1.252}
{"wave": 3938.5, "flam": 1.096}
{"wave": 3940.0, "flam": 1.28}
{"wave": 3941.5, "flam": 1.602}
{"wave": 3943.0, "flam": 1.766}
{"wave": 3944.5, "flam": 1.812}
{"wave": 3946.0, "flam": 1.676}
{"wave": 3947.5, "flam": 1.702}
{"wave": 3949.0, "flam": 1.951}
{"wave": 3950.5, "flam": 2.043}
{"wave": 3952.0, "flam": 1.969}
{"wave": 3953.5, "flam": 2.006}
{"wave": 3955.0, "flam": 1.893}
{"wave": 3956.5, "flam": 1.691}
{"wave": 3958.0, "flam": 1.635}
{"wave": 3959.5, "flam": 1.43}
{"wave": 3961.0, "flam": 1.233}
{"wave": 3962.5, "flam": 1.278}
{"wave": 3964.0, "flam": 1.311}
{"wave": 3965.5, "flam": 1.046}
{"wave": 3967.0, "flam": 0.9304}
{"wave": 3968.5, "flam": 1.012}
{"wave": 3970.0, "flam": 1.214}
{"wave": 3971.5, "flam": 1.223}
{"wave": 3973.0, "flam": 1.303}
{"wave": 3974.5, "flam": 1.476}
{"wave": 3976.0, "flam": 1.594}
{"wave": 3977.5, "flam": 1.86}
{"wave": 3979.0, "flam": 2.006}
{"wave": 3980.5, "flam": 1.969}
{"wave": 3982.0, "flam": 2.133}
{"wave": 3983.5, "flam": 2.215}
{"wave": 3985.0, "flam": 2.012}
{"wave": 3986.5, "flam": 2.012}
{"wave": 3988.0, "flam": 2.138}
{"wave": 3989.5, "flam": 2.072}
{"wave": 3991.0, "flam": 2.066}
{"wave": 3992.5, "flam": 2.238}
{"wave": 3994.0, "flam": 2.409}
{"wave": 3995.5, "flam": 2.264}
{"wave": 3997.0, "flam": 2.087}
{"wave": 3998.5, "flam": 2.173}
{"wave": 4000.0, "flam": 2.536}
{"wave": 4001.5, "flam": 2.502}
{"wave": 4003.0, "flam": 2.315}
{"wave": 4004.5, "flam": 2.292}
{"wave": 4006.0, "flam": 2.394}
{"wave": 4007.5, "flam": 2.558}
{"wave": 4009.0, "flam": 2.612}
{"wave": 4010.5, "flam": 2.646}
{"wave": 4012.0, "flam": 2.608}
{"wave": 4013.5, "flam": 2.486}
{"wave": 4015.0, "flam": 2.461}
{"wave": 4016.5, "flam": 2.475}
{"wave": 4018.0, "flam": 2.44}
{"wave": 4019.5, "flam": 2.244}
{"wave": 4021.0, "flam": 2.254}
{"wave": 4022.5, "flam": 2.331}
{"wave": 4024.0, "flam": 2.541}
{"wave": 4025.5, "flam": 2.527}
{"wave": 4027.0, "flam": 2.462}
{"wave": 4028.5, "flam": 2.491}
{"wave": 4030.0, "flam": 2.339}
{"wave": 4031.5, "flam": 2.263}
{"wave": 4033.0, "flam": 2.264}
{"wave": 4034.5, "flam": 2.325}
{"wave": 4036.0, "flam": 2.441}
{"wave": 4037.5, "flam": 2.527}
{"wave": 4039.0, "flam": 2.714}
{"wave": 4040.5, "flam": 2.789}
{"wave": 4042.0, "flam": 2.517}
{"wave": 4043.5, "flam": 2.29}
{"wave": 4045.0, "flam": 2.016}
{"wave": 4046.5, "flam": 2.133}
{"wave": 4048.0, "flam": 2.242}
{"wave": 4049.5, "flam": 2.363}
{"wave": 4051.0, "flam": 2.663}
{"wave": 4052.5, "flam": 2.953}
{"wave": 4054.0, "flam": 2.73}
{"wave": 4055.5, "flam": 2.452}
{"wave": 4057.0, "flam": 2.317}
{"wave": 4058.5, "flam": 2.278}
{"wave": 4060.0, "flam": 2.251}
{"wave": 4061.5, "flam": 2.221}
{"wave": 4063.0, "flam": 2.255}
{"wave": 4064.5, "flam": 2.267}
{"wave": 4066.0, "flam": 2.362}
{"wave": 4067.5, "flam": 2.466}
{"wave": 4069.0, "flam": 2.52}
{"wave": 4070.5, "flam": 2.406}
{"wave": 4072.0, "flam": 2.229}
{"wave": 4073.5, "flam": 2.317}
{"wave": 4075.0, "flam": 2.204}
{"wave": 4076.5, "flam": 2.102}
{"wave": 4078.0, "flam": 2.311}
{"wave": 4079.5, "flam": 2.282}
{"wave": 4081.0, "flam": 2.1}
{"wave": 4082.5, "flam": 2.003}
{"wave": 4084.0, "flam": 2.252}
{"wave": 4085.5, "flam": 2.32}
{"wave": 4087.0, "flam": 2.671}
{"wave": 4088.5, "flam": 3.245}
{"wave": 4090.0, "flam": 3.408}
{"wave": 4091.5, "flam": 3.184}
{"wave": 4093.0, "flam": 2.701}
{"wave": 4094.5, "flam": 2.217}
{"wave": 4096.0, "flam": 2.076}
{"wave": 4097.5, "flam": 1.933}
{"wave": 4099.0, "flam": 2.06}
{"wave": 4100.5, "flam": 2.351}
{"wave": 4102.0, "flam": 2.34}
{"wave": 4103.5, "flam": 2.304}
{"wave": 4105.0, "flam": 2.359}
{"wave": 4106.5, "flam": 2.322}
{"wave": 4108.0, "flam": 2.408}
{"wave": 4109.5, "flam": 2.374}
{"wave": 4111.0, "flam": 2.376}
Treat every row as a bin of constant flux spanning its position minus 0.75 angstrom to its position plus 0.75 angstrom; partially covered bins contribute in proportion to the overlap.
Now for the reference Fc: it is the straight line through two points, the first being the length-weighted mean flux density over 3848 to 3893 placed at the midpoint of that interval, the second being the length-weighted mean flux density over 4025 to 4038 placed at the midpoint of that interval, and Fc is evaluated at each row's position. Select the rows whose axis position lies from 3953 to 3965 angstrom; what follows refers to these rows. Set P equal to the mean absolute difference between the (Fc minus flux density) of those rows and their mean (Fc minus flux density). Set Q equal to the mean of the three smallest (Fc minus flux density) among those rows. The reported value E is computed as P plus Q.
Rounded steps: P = 0.26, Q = 0.1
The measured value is 0.4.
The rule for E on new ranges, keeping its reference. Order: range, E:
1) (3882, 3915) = -0.1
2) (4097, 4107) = 0.5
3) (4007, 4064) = -0.2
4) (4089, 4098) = 0.1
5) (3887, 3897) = 0.1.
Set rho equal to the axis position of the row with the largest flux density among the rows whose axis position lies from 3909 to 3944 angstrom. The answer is 3916.0 angstrom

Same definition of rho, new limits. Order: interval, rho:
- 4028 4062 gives 4052.5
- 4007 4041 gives 4040.5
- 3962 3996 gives 3994.0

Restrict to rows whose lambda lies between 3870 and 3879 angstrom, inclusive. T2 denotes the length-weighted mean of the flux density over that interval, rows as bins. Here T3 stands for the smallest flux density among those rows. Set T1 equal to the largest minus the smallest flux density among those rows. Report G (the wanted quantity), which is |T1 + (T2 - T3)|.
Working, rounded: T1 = 0.2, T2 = 1.65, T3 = 1.566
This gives 0.3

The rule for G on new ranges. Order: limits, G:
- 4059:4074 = 0.4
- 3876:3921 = 1.3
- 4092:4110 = 1.1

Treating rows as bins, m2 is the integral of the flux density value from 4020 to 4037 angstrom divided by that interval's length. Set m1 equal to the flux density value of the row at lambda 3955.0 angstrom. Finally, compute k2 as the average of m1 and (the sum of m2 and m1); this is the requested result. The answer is 3.1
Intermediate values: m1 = 1.893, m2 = 2.4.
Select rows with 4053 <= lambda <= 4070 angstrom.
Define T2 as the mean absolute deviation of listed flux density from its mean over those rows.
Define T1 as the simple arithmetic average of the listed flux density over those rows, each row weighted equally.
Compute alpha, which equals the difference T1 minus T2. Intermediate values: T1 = 2.37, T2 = 0.12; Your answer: 2.25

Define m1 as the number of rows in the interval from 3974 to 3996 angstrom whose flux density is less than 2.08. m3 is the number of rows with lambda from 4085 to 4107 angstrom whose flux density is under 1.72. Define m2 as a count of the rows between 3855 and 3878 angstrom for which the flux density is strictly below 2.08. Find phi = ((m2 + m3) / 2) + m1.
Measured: 16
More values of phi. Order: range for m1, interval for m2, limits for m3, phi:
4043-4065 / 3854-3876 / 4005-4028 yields 8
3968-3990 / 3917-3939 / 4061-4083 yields 19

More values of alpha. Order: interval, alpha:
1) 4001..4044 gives 2.34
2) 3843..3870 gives 1.45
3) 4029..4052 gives 2.22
